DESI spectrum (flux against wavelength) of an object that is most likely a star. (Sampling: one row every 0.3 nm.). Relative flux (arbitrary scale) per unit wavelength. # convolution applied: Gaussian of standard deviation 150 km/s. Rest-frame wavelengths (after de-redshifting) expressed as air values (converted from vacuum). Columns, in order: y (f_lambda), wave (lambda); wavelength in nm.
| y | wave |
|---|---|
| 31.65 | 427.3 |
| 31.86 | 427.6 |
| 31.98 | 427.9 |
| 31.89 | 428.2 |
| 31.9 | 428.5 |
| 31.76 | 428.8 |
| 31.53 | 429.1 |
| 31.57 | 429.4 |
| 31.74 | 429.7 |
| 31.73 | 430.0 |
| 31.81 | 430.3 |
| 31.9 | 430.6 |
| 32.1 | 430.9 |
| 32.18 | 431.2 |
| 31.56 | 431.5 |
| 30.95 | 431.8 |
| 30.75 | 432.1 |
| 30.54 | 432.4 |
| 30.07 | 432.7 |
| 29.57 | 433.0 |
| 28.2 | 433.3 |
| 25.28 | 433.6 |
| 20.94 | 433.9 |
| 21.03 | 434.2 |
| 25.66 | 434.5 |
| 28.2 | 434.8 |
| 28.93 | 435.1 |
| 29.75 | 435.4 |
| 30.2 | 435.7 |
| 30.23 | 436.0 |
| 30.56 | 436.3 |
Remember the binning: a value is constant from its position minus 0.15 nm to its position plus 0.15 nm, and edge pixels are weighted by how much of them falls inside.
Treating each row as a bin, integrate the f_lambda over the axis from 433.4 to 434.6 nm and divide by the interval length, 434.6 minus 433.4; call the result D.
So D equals 23.3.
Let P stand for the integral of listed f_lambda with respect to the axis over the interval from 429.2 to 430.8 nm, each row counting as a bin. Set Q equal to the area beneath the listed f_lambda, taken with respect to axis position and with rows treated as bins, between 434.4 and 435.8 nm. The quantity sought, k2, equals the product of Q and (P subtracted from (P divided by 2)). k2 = -1017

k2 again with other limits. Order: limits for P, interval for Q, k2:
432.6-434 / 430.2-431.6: -842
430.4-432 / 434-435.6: -1081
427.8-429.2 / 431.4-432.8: -959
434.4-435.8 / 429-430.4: -888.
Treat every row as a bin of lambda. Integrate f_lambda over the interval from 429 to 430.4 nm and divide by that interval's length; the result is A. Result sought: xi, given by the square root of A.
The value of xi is 5.63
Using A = 32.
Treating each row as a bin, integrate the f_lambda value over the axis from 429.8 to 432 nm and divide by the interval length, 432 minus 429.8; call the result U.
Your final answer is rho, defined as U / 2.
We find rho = 15.9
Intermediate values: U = 31.7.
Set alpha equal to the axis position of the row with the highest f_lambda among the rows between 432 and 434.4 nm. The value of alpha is 432.1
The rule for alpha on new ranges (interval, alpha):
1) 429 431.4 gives 431.2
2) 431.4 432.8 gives 431.5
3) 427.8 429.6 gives 427.9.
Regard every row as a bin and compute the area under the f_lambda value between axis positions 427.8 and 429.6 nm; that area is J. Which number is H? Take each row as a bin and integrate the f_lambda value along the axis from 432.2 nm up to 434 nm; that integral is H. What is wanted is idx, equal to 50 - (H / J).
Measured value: 49.1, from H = 50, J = 57.2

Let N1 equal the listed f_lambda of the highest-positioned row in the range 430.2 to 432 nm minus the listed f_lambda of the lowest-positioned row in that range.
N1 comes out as -1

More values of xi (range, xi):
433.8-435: 4.93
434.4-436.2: 5.38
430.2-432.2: 5.62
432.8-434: 5.14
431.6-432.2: 5.56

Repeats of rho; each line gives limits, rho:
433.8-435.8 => 13.2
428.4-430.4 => 15.9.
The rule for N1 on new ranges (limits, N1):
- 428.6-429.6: 0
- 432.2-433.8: -5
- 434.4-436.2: 5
